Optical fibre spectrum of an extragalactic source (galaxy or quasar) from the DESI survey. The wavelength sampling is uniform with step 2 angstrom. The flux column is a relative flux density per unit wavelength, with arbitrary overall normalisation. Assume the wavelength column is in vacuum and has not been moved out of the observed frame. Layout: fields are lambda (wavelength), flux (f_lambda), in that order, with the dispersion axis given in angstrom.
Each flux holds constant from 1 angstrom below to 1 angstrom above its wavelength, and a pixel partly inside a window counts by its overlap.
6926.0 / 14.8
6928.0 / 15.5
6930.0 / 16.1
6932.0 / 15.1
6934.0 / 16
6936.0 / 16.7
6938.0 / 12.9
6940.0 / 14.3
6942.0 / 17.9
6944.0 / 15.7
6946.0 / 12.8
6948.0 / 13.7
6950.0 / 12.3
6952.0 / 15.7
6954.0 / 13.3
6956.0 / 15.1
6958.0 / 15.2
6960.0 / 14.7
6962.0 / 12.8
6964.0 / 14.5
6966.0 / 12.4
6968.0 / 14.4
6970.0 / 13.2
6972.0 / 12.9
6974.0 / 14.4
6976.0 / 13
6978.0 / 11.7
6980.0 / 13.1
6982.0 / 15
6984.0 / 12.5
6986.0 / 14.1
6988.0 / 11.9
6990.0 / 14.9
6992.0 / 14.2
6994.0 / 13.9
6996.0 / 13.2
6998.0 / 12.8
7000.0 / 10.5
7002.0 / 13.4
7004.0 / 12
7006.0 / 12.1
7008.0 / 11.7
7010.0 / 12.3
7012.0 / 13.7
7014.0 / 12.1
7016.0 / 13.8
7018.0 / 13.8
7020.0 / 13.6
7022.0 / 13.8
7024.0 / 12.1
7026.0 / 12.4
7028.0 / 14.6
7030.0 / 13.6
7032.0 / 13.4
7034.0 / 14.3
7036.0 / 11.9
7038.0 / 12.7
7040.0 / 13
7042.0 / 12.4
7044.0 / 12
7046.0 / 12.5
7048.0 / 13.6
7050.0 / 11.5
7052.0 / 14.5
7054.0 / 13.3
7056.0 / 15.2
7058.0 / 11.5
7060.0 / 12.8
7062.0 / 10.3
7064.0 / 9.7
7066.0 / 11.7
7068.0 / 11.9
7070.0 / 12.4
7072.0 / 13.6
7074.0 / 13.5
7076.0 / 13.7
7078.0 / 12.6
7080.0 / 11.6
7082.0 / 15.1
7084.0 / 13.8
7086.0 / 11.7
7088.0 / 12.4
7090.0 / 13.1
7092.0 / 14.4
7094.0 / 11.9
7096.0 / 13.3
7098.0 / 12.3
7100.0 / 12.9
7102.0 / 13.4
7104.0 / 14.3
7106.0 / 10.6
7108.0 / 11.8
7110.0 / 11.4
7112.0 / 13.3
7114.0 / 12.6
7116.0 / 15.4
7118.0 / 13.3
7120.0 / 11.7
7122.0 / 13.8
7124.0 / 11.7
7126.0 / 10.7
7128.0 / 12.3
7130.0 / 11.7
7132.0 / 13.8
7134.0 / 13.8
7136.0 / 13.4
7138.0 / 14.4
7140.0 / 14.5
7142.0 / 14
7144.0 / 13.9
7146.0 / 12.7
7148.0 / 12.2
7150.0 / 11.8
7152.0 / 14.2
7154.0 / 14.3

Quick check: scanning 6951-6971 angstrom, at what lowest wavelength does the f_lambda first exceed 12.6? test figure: 6952.0 angstrom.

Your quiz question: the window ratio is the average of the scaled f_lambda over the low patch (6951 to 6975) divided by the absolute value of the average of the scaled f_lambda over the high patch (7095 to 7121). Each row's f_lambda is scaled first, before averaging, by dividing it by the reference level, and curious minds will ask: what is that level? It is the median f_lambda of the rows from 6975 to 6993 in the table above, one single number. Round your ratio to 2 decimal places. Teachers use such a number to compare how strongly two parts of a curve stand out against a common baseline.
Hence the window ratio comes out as 1.10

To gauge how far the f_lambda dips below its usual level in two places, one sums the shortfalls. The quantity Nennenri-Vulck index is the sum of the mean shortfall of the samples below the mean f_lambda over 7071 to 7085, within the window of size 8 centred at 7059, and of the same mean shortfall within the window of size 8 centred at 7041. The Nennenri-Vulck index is 1.9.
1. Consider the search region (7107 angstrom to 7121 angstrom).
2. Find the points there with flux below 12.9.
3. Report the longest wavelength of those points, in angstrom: 7120.0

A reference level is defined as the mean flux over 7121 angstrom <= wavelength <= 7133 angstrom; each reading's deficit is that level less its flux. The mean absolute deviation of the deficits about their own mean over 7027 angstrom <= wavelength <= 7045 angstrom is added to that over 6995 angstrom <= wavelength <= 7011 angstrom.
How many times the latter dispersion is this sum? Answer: 2.2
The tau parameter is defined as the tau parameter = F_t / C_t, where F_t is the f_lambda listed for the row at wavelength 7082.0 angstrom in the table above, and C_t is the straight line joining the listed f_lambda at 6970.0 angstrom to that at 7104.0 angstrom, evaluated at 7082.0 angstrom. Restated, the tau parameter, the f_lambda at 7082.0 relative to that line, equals 1.07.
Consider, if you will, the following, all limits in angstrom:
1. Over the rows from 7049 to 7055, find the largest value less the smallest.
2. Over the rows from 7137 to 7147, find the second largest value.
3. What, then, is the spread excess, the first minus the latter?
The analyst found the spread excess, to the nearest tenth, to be -11.4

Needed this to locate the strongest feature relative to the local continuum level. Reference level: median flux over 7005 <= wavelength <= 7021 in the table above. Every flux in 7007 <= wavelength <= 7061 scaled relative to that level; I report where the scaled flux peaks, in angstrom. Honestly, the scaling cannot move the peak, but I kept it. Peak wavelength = 7056.0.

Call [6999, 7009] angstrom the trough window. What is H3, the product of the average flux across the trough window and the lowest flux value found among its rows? 125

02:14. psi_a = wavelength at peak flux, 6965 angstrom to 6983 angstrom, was 6982.0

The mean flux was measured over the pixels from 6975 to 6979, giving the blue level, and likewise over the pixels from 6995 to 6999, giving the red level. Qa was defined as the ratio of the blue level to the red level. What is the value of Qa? 0.95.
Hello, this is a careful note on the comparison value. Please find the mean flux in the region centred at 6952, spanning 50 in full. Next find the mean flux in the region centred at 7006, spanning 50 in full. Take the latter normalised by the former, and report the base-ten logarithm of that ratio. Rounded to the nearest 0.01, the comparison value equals -0.04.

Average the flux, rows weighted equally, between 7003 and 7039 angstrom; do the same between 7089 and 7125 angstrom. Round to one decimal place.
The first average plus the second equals 25.8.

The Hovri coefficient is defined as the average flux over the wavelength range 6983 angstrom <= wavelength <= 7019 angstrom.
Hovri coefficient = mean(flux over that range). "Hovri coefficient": 12.9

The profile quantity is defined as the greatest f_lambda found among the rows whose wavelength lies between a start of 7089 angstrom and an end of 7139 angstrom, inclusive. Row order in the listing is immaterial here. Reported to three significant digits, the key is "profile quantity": 15.4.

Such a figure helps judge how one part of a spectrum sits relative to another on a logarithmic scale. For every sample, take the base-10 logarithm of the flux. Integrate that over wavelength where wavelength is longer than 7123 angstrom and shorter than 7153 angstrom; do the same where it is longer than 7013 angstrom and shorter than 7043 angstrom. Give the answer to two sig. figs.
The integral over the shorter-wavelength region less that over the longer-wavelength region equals 0.19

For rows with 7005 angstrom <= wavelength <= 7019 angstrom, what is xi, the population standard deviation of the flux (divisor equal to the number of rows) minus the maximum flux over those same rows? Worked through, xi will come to -12.9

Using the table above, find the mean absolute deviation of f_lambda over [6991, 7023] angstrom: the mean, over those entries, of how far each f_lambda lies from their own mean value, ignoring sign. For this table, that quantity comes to 0.88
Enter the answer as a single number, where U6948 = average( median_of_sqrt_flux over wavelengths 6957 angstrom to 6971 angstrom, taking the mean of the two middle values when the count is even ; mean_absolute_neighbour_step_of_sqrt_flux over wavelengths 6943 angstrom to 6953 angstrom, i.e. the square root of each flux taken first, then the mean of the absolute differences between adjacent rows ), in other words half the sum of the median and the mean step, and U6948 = 2.04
